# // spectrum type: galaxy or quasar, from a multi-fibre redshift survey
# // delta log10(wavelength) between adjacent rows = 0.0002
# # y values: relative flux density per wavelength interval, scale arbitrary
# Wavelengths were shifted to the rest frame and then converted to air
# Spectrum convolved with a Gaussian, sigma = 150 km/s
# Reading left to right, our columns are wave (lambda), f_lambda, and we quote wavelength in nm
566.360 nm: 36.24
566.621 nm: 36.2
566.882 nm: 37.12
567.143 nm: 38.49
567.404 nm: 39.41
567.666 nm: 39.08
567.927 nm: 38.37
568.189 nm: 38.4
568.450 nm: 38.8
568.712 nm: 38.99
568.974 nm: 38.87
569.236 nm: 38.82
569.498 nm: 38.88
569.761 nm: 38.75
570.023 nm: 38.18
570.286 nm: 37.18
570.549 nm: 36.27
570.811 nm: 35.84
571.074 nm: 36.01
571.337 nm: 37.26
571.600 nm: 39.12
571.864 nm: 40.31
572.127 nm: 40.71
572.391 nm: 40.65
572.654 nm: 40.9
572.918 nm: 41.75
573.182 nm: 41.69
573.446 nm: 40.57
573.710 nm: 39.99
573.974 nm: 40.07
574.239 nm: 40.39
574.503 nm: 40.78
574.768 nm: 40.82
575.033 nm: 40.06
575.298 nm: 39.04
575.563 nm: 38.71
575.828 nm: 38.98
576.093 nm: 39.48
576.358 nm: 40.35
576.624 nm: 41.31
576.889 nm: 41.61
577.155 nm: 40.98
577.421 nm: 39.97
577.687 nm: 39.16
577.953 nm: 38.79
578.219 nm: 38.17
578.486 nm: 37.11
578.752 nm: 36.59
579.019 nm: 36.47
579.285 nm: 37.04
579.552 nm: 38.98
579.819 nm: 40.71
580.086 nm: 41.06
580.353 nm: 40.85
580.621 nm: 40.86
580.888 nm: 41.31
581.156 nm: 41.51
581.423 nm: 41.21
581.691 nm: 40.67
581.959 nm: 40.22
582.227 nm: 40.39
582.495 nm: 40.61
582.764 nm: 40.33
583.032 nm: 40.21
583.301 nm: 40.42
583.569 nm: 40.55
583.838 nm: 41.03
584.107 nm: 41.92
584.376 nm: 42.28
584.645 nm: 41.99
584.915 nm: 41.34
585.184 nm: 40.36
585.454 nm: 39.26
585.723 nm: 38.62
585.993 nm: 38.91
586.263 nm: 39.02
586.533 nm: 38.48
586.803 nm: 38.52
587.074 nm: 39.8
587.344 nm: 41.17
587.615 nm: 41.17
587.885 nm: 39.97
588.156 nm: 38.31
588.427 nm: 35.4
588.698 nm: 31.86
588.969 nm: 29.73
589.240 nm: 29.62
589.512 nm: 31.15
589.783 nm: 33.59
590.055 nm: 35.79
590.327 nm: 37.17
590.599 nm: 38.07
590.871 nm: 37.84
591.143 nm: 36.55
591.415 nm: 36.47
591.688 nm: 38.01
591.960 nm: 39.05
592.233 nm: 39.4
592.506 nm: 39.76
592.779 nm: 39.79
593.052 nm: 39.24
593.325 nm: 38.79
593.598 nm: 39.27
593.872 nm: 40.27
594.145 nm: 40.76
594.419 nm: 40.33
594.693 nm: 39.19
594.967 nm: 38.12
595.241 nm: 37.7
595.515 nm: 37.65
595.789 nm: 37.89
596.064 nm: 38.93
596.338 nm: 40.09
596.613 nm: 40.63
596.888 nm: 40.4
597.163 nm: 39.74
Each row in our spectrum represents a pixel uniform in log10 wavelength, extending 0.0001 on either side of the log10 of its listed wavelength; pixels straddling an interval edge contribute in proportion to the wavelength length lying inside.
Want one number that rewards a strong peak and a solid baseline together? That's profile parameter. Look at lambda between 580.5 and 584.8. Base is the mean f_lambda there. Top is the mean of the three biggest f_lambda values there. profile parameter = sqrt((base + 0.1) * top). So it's 41.6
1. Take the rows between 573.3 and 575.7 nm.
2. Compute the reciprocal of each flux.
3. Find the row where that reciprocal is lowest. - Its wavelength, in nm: 574.768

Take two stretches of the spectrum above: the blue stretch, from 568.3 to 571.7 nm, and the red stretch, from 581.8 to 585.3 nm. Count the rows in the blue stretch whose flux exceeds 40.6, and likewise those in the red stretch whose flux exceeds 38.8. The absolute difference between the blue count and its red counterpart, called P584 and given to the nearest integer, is 13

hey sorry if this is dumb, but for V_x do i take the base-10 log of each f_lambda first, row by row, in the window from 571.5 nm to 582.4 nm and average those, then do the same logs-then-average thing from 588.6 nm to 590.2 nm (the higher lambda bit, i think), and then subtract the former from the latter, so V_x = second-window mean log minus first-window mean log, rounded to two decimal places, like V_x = -0.10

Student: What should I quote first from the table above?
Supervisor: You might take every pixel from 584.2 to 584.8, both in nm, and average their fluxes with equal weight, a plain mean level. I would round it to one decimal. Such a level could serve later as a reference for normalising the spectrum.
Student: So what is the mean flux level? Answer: 42.1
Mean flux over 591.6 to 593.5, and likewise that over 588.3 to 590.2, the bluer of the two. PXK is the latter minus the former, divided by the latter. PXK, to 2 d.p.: -0.21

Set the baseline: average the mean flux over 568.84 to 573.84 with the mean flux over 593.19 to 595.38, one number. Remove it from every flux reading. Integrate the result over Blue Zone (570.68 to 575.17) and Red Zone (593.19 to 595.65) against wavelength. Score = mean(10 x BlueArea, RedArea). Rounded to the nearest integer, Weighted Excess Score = 15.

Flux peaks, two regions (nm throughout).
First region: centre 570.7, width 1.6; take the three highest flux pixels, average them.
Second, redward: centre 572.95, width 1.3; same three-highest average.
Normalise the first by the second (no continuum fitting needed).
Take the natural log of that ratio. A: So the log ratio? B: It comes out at -0.10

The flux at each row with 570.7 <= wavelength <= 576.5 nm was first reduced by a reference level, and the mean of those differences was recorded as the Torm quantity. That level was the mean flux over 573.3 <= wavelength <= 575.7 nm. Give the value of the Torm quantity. -0.3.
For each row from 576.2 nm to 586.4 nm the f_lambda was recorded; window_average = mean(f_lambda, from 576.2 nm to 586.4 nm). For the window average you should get 40.1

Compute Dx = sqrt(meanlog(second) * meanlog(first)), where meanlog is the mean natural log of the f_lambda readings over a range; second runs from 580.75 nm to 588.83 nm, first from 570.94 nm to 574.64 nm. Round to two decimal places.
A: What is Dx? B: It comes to 3.69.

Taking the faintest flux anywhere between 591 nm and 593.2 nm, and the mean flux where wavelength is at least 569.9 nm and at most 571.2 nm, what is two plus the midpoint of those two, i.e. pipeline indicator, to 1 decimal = 38.6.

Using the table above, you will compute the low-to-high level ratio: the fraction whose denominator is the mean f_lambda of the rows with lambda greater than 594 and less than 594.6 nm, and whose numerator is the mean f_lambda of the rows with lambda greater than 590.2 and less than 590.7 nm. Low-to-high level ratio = 0.93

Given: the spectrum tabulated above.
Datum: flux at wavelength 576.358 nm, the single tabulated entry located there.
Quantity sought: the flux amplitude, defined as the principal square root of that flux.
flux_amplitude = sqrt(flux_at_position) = 6.35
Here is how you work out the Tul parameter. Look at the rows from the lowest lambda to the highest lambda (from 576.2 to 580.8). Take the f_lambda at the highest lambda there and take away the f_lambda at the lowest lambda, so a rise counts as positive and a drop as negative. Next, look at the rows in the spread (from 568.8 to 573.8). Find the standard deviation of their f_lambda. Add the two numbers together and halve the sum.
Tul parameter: 1.2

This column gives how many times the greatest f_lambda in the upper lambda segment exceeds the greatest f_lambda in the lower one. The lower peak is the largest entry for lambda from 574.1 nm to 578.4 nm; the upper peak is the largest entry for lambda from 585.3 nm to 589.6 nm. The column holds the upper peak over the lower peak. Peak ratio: 0.99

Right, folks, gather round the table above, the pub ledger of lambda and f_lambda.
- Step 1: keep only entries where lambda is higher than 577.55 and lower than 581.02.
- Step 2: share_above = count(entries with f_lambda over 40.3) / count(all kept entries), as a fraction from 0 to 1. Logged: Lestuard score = 0.38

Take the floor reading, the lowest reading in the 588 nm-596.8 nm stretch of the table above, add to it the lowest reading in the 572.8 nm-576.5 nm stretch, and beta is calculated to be 68.3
